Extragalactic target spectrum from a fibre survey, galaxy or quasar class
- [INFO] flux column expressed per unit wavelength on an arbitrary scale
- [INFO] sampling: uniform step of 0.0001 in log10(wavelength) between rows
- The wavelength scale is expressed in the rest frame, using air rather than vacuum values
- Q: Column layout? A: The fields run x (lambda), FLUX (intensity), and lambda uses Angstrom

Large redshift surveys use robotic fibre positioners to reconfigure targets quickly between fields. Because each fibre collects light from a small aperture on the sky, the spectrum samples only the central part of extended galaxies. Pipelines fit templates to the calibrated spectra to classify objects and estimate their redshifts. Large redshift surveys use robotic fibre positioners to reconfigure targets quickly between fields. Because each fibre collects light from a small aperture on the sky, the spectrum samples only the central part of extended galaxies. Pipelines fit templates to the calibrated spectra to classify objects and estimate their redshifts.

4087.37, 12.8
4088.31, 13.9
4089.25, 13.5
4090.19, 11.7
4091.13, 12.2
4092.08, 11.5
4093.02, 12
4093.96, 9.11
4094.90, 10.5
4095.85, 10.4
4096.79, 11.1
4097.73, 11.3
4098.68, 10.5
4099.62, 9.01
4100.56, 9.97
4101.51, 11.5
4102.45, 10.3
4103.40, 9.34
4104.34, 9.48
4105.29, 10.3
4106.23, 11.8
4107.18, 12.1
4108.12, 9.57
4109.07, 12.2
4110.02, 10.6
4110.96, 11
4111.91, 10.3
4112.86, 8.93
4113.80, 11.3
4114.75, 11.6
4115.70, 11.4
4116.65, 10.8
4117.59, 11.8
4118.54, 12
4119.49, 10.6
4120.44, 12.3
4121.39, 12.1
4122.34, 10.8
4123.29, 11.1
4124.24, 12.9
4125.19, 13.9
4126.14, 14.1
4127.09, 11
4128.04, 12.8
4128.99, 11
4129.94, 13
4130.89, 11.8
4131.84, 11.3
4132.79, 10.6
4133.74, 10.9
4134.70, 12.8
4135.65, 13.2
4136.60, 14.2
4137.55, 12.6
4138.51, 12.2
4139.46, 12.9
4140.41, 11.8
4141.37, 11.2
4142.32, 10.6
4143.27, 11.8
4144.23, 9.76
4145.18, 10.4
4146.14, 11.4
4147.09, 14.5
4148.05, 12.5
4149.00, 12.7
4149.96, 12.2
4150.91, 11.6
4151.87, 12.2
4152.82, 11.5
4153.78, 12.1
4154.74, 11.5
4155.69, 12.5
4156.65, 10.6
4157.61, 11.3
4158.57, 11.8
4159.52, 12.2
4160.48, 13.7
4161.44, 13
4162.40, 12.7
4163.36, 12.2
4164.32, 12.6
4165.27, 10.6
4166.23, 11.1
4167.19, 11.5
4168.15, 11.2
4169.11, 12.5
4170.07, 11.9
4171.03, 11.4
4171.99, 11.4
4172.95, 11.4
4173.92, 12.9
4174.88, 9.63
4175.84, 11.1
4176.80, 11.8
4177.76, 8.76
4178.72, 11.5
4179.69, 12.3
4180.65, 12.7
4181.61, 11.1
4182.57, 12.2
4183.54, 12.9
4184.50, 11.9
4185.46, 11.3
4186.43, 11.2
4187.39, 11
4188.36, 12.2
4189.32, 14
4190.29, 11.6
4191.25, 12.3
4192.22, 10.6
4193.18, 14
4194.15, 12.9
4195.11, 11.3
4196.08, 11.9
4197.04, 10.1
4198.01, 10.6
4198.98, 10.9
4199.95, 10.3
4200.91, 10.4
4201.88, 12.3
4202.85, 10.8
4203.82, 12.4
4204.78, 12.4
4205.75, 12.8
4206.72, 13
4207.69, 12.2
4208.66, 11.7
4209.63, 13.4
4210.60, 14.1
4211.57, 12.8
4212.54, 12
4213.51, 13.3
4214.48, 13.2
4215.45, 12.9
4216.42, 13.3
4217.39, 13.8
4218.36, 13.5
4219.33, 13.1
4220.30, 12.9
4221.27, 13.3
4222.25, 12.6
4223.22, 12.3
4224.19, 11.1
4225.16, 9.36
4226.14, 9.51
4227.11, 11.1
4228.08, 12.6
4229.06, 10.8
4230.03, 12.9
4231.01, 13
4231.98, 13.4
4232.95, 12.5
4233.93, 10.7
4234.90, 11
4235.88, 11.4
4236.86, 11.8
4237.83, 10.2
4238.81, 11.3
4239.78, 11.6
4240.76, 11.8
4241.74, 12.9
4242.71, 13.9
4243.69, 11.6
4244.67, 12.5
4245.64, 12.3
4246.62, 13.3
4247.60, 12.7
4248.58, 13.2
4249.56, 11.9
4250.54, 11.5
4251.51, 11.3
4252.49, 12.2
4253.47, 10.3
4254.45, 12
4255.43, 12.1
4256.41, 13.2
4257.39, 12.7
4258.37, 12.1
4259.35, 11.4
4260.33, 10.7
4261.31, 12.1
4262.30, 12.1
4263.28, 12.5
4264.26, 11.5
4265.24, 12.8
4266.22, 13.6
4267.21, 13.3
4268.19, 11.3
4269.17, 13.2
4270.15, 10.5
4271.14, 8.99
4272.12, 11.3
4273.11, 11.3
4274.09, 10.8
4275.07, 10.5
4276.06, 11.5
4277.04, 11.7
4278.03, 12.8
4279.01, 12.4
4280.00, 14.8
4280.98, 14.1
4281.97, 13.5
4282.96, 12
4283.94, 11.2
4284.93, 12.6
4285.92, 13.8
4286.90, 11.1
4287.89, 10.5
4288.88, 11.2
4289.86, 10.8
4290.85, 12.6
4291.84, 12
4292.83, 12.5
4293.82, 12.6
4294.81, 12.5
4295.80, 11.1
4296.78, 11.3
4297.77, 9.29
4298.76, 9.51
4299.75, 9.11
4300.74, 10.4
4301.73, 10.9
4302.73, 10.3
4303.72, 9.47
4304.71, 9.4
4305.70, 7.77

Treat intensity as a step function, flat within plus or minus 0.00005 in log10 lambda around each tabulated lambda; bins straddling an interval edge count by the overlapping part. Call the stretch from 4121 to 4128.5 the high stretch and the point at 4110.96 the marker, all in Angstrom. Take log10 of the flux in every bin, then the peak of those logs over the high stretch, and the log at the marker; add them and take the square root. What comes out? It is 1.48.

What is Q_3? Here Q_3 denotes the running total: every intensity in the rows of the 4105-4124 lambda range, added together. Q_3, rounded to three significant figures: 223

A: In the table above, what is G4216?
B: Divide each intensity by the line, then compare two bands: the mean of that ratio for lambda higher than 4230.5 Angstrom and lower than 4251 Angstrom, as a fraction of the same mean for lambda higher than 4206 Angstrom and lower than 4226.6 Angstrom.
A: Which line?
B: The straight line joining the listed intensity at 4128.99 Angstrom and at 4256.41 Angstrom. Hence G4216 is 0.934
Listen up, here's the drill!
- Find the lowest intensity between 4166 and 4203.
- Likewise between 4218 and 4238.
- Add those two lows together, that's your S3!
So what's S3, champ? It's 18.12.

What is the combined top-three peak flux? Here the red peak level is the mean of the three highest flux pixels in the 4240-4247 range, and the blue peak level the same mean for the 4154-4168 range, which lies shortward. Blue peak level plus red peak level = 26.5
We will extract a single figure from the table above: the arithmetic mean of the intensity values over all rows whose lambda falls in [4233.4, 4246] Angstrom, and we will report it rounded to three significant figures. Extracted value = 11.8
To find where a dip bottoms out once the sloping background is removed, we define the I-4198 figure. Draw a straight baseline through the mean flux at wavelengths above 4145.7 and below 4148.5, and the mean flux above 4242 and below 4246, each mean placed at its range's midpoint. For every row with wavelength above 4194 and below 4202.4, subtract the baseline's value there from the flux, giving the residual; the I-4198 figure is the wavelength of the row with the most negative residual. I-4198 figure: 4197.04 Angstrom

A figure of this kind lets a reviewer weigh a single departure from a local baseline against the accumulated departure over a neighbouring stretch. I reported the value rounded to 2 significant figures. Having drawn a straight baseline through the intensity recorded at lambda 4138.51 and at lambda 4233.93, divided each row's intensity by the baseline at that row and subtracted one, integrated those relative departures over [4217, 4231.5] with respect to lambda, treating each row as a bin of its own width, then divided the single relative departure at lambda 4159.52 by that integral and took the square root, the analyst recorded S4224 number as 0.13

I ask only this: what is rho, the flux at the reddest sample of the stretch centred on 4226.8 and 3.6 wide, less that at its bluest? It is 3.2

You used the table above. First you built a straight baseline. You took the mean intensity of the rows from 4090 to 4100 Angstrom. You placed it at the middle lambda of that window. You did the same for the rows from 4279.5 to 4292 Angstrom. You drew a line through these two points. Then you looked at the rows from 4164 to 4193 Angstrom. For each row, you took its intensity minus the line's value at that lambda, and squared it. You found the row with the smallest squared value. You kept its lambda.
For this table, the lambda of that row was 4178.72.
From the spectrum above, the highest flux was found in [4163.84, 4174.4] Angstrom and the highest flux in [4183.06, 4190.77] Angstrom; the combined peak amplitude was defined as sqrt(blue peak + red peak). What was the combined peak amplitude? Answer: 5.19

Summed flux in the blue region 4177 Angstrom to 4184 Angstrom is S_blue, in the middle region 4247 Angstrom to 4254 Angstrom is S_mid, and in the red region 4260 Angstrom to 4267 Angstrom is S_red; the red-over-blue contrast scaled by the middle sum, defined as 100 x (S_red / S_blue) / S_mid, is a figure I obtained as 1.26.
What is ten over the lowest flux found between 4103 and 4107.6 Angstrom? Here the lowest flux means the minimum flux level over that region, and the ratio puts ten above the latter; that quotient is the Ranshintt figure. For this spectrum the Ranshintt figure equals 1.07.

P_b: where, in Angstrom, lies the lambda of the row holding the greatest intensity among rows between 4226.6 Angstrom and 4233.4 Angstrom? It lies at 4231.98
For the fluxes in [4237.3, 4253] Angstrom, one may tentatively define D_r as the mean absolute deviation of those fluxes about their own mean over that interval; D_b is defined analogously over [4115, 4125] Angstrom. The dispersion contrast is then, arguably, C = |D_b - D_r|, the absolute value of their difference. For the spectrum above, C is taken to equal 0.10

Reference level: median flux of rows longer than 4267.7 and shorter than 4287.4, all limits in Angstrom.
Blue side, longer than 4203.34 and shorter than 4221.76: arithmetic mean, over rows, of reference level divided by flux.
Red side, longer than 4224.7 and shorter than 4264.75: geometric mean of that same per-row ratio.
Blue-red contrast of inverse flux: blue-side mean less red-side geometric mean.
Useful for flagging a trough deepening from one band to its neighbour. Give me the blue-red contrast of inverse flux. -0.083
